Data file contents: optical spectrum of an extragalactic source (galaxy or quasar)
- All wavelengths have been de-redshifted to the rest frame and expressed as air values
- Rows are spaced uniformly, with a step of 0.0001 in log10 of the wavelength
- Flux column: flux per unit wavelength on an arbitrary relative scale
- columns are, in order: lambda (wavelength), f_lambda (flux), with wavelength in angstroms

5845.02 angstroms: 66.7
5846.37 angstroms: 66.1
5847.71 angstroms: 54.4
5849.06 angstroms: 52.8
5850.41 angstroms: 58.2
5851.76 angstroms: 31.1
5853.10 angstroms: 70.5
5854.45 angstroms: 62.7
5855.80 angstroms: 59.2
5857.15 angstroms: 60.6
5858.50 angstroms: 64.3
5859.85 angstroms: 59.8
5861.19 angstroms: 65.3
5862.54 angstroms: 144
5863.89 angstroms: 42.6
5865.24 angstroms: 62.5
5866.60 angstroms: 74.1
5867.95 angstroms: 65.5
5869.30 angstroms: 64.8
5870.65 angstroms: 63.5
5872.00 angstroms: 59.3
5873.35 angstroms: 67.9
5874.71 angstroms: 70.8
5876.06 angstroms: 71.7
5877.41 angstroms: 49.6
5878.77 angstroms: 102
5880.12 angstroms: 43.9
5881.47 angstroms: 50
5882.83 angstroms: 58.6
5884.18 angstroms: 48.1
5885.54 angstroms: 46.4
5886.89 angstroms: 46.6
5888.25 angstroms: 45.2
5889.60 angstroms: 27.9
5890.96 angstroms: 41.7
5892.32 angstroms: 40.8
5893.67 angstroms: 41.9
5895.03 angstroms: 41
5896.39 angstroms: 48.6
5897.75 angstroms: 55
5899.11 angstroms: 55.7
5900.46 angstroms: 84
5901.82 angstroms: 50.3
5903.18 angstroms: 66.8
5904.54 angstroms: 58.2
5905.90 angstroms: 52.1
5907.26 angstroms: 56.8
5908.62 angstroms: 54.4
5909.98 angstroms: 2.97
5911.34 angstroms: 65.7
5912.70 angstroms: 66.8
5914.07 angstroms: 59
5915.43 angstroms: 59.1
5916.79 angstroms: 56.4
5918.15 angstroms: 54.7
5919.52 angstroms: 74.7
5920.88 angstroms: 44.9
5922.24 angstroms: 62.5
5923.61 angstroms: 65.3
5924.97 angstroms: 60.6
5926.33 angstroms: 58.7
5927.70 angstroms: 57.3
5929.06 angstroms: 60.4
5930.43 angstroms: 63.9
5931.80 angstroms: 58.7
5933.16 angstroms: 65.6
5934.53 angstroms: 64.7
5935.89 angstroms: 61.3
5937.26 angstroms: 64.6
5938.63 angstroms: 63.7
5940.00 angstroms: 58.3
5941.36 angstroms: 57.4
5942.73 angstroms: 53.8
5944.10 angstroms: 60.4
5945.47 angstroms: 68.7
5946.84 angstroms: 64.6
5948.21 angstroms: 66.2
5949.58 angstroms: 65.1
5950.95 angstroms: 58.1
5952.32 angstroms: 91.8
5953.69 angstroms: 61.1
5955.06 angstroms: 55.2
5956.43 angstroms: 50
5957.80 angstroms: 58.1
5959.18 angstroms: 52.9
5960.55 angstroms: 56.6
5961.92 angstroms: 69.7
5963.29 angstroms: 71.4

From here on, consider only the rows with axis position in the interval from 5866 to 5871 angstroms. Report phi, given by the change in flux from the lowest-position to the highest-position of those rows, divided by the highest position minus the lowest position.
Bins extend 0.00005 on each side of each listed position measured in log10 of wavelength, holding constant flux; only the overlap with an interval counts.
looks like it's -2.6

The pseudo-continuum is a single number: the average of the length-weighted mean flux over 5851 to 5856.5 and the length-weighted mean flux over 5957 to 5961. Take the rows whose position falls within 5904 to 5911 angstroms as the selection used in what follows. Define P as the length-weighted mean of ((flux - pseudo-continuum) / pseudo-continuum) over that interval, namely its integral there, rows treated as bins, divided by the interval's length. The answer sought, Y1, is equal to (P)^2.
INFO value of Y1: 0.033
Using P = -0.18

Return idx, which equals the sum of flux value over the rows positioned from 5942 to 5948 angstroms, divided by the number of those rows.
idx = 61.9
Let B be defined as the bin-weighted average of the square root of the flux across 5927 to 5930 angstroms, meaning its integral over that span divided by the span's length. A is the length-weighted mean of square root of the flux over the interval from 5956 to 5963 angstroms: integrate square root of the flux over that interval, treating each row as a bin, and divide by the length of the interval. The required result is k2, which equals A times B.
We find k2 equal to 59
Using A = 7.64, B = 7.69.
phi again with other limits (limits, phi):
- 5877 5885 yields -0.2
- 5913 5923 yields 0.4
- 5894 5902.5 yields 1.4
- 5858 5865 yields -4.0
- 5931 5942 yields -0.1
